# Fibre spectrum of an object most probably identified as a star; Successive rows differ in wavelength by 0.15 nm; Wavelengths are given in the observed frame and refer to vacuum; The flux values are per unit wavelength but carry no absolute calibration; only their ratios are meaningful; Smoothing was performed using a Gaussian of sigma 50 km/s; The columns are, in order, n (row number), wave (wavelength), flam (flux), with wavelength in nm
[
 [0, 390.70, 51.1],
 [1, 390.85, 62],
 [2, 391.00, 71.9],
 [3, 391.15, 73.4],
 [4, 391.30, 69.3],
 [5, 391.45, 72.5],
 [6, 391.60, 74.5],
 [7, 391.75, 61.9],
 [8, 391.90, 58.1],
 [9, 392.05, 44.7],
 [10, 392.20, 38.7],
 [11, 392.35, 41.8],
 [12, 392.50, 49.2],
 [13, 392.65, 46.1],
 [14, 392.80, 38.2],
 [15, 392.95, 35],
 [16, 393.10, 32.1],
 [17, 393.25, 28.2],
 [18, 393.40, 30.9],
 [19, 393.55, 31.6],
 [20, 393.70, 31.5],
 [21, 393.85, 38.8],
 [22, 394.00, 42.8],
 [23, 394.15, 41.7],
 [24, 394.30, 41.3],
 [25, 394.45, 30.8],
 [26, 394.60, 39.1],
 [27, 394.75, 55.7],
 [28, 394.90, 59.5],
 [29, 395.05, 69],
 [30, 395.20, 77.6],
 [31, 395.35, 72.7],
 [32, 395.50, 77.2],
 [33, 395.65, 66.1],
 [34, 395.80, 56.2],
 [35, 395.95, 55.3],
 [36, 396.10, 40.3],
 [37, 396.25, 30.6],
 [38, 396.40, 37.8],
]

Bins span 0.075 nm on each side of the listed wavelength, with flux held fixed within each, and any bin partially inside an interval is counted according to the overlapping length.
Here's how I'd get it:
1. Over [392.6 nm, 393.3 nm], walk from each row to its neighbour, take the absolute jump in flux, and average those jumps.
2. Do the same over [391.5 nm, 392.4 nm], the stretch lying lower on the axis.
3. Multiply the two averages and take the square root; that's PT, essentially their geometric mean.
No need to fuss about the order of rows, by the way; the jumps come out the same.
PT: 5.9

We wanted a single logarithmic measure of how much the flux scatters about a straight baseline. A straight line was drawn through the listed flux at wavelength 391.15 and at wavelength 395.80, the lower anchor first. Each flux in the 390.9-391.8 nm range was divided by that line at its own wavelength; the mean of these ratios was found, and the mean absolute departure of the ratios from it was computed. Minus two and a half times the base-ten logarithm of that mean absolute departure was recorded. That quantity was 3.5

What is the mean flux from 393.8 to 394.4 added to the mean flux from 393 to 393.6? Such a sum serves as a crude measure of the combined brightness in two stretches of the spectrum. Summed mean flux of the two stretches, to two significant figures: 72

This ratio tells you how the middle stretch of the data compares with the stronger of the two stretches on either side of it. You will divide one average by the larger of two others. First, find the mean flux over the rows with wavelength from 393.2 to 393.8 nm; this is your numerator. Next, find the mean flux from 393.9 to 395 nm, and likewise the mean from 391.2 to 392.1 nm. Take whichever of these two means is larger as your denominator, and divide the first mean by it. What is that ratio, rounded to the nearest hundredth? 0.48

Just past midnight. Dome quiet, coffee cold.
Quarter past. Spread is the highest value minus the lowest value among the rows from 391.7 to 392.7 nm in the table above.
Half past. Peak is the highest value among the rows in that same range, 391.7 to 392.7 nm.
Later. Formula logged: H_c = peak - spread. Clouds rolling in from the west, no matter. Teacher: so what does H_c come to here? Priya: 39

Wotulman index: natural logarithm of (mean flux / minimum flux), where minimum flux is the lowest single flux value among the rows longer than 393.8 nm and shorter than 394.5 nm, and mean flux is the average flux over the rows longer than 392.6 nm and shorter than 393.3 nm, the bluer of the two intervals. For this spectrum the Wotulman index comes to 0.2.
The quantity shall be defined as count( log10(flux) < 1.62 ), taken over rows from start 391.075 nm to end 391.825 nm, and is 0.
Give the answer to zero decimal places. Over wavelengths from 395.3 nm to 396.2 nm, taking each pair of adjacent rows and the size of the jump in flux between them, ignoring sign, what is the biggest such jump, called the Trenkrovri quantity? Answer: 15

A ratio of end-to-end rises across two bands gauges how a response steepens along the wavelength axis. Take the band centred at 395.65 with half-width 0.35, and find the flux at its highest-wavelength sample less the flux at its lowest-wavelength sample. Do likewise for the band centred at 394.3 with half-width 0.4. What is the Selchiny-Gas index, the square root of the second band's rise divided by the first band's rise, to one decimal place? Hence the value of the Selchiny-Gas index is 0.5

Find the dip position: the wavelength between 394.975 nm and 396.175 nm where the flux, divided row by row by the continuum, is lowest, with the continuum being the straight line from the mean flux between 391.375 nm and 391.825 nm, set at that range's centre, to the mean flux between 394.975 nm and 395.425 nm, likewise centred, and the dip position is 396.10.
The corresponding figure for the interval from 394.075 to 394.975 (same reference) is 394.45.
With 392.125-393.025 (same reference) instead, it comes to 392.95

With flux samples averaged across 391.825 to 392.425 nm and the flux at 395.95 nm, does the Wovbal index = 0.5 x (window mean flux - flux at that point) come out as -4.7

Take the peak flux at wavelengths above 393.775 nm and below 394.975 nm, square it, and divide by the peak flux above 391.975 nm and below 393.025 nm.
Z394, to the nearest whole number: 72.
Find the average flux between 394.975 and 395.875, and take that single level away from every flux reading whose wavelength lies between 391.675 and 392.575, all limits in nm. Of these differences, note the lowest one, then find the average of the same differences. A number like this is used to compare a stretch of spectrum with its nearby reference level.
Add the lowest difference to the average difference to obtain -52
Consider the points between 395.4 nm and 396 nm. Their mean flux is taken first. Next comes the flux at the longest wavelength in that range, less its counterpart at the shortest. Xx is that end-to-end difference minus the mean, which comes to -86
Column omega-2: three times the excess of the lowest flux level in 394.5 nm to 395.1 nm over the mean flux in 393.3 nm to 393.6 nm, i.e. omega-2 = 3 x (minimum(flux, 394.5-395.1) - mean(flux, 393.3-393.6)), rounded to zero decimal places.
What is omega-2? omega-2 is 24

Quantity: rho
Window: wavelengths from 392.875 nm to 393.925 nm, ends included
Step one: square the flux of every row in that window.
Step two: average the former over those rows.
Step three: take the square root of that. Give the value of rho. 33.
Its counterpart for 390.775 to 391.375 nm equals 69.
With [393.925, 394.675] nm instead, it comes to 39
